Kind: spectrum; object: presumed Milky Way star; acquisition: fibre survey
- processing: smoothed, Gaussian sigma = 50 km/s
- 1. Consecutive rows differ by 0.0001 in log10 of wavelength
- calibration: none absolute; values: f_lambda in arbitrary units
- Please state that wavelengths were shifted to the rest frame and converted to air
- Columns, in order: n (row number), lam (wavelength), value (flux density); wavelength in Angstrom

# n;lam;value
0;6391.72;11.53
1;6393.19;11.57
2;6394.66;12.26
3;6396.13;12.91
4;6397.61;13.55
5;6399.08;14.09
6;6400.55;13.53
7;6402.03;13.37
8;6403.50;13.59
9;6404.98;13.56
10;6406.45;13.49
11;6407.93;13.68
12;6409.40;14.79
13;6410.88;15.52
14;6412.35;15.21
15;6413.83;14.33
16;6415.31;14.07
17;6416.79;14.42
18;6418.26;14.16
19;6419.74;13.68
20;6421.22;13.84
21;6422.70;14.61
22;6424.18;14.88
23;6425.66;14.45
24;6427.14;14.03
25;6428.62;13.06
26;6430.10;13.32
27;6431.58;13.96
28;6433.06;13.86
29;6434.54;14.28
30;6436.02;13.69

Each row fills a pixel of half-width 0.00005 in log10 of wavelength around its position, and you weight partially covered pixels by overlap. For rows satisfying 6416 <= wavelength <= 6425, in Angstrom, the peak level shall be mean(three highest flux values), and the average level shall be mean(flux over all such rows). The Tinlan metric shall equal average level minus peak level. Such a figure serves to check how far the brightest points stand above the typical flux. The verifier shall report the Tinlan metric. -0.37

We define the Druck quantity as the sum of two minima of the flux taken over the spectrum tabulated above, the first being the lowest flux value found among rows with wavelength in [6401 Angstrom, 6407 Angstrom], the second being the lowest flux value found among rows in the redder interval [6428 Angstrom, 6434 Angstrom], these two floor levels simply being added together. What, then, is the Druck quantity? 26.4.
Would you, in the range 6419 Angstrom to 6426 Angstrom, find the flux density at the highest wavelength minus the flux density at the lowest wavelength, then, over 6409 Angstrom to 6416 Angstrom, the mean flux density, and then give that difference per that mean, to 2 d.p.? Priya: 0.05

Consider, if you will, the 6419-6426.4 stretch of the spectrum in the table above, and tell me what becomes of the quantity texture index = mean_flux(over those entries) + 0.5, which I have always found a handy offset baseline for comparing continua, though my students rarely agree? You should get 14.8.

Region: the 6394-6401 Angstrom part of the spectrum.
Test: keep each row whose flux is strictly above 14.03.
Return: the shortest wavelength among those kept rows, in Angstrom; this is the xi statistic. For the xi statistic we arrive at 6399.08 Angstrom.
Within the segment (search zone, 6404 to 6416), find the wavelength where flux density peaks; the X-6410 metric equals 6410.88 Angstrom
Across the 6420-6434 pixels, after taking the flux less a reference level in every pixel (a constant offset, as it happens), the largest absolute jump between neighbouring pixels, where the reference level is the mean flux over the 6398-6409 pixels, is 1.0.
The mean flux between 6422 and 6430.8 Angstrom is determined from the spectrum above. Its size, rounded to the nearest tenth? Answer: 14.1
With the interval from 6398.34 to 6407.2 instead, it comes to 13.6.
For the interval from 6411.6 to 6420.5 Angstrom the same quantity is 14.3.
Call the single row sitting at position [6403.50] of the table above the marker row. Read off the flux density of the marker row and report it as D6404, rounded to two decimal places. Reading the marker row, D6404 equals 13.59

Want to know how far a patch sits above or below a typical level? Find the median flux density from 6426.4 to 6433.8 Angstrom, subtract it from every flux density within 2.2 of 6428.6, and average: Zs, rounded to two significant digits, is -0.39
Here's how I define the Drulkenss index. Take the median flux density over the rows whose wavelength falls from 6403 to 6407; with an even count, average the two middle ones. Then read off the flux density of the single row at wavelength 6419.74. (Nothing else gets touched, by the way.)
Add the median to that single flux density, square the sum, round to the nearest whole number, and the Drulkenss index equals 742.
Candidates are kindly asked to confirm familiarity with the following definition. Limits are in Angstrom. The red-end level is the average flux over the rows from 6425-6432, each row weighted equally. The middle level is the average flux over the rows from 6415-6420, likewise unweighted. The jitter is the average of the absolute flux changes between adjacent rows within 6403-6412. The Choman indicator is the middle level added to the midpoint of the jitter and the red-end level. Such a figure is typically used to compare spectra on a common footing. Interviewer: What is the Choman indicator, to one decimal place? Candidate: 21.2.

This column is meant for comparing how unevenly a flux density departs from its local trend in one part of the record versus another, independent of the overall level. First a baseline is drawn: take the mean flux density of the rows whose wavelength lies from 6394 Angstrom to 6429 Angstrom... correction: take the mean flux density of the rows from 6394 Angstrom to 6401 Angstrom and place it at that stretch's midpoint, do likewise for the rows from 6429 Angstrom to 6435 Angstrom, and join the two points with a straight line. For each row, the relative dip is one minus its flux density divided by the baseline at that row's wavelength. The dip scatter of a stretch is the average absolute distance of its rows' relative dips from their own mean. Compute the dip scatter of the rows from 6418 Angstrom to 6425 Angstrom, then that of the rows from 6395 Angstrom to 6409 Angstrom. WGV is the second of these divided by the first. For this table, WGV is 0.5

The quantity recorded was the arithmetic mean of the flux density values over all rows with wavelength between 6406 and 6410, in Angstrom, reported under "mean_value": 14.0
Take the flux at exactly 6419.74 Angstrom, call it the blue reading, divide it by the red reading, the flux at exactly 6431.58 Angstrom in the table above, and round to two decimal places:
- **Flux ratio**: 0.98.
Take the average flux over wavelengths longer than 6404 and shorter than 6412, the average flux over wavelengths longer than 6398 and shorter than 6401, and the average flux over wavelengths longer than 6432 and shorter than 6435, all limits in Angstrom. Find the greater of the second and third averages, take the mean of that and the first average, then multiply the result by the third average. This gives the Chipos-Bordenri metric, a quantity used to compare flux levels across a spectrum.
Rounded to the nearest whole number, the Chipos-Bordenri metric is 199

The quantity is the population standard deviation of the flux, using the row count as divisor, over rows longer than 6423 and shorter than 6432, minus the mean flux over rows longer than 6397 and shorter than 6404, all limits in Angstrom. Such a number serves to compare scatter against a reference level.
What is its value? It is -13.0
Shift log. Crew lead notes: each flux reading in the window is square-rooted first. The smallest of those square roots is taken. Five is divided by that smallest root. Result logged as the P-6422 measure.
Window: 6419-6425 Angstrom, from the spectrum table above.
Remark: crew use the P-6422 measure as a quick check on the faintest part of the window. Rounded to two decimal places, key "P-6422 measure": 1.35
